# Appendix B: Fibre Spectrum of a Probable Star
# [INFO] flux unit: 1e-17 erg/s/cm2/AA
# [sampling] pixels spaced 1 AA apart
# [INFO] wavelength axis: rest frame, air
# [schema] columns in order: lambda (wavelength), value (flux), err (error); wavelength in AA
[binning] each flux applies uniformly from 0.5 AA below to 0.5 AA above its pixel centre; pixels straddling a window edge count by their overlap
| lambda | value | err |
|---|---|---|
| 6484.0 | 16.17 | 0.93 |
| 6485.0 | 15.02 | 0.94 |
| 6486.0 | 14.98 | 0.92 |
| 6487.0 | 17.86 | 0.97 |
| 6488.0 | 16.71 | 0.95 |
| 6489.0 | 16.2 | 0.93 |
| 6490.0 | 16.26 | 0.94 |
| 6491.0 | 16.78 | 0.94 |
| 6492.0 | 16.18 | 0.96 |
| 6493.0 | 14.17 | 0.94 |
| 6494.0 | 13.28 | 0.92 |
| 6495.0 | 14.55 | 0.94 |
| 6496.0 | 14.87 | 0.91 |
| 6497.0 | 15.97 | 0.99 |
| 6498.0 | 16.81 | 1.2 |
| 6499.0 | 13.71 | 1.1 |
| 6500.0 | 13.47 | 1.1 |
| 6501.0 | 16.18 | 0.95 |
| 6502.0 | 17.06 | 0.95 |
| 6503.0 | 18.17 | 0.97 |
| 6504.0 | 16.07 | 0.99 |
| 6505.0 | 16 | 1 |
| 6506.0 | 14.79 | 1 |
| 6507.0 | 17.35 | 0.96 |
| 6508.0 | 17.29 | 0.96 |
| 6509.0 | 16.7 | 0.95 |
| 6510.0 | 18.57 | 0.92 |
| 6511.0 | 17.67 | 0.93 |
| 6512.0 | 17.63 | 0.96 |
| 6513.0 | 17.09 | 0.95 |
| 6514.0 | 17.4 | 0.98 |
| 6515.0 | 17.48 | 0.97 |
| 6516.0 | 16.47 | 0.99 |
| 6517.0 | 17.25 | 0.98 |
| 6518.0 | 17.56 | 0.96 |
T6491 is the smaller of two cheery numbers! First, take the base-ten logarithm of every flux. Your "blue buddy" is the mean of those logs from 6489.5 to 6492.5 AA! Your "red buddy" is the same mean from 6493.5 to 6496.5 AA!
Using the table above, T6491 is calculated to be 1.15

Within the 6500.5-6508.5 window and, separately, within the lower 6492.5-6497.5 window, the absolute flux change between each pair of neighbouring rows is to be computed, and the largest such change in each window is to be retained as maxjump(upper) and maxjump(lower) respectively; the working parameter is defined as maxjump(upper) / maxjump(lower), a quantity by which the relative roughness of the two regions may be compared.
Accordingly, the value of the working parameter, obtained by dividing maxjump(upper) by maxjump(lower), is 2.0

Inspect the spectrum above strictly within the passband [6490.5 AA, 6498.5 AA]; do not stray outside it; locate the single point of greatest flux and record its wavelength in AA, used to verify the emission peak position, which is 6498.0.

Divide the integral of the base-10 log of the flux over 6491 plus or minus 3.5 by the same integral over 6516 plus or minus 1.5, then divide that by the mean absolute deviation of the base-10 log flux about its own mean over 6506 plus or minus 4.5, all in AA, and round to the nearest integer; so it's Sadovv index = 98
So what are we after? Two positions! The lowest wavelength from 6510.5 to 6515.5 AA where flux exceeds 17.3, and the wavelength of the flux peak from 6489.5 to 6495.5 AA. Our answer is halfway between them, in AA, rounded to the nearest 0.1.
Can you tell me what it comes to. 6501.0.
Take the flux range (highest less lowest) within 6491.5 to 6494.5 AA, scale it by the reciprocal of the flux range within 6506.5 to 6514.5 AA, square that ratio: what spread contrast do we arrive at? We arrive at 2.4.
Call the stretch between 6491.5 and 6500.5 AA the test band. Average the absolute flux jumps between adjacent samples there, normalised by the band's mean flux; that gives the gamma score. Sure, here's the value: 0.08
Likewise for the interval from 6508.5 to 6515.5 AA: 0.04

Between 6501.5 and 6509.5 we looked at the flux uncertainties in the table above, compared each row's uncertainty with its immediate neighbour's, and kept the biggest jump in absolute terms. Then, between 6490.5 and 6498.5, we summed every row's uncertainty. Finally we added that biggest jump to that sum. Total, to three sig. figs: 7.84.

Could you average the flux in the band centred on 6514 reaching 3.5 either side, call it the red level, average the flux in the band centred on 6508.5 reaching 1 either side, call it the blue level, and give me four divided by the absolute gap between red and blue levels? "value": 13.8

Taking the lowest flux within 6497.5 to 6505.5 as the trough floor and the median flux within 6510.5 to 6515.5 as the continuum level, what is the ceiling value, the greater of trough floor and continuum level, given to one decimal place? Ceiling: 17.5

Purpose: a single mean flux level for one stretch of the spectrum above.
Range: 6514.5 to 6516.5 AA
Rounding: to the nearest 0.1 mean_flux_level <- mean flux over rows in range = 17.0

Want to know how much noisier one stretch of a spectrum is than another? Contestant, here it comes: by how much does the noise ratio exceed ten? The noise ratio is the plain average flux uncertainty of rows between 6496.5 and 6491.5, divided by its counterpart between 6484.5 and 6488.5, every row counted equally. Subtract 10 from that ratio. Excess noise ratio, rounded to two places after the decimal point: -9.01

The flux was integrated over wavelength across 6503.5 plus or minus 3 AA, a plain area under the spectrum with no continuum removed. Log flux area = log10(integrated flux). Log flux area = 1.99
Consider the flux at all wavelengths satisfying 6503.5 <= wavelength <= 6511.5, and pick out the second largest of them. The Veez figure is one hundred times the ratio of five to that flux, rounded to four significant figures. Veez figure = 28.30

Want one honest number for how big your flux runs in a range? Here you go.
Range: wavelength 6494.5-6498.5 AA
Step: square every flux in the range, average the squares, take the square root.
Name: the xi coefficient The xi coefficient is 15.6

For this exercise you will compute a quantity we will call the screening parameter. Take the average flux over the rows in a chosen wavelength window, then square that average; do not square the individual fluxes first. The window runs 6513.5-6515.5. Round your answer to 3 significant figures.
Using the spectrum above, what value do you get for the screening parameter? 304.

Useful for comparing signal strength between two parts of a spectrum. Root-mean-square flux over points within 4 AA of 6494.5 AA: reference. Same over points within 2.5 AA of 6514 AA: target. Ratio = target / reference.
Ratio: 1.12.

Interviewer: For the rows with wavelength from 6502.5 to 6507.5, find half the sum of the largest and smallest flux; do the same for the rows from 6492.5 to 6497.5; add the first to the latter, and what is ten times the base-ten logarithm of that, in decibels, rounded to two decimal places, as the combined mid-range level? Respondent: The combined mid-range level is 14.93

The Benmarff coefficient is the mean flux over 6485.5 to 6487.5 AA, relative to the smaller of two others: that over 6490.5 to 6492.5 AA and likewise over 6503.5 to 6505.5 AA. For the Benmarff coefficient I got 1.02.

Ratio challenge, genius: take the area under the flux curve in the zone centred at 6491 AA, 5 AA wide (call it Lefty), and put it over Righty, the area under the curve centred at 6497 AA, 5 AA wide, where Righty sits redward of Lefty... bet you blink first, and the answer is 1.05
